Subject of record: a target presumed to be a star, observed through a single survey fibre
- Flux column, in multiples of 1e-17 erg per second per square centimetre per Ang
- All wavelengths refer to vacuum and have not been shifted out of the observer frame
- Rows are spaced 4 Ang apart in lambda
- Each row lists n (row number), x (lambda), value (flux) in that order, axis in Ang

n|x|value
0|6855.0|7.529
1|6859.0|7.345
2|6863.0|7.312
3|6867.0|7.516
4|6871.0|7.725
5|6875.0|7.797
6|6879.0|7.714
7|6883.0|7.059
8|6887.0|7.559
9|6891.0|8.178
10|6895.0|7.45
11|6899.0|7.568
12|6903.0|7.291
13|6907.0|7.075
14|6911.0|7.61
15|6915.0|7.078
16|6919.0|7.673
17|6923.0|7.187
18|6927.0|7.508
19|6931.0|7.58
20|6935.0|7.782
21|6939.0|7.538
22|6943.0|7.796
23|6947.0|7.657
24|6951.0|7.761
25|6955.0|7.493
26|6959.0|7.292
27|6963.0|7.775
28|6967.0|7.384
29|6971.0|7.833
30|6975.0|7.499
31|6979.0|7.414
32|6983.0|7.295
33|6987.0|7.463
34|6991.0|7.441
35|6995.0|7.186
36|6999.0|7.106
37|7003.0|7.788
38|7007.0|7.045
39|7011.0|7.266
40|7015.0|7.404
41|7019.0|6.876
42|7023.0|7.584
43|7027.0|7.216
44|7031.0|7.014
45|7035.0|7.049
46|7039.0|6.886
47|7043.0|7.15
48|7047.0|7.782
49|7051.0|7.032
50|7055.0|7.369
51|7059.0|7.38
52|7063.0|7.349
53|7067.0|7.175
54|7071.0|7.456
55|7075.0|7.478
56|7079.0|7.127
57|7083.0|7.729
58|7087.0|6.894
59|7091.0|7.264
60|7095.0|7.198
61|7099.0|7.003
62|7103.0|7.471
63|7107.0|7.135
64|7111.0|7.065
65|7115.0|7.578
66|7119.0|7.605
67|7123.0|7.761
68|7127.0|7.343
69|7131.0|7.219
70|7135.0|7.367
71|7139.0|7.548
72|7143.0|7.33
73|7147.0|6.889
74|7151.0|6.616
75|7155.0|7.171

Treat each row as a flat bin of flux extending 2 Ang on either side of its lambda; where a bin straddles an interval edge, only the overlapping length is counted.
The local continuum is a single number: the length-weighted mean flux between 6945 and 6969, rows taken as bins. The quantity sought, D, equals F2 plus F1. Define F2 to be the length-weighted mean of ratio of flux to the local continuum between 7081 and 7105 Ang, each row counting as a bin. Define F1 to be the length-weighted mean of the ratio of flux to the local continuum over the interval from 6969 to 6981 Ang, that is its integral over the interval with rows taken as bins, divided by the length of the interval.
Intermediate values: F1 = 1.00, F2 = 0.96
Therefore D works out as 1.96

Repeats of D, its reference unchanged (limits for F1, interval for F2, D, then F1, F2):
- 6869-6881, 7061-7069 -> 1.99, 1.02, 0.96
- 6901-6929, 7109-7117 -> 1.94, 0.97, 0.97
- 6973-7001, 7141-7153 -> 1.89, 0.97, 0.92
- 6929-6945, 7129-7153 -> 1.96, 1.02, 0.95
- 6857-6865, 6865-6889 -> 1.97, 0.97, 1.00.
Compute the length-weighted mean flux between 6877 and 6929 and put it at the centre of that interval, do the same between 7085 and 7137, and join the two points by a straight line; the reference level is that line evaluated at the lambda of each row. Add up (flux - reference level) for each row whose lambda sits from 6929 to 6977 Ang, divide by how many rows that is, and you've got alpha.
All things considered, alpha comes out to 0.20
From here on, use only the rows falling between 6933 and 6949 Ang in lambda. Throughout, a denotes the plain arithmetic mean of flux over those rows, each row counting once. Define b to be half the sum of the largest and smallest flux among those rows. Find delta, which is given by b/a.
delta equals 1.00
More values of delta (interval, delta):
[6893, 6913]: 0.99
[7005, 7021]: 1.00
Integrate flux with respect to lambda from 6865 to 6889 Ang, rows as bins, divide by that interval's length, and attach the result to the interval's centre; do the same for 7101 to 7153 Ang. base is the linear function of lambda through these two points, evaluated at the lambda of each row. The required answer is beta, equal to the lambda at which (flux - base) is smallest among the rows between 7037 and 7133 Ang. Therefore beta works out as 7039.0 Ang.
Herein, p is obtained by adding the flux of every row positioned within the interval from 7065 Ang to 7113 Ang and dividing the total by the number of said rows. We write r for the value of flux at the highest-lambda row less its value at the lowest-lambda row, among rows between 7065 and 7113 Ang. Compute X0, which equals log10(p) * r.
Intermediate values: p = 7.25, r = -0.1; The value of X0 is -0.1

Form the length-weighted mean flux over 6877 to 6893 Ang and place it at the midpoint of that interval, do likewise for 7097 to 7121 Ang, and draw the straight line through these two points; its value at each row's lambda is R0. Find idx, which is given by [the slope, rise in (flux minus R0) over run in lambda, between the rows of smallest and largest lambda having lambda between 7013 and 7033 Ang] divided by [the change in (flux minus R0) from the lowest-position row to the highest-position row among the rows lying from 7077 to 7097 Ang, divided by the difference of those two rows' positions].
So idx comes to -3.9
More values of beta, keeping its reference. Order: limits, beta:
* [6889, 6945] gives 6907.0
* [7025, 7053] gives 7039.0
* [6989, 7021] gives 7019.0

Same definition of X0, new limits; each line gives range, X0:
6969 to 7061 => -0.4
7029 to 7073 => 0.4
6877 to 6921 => 0.0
